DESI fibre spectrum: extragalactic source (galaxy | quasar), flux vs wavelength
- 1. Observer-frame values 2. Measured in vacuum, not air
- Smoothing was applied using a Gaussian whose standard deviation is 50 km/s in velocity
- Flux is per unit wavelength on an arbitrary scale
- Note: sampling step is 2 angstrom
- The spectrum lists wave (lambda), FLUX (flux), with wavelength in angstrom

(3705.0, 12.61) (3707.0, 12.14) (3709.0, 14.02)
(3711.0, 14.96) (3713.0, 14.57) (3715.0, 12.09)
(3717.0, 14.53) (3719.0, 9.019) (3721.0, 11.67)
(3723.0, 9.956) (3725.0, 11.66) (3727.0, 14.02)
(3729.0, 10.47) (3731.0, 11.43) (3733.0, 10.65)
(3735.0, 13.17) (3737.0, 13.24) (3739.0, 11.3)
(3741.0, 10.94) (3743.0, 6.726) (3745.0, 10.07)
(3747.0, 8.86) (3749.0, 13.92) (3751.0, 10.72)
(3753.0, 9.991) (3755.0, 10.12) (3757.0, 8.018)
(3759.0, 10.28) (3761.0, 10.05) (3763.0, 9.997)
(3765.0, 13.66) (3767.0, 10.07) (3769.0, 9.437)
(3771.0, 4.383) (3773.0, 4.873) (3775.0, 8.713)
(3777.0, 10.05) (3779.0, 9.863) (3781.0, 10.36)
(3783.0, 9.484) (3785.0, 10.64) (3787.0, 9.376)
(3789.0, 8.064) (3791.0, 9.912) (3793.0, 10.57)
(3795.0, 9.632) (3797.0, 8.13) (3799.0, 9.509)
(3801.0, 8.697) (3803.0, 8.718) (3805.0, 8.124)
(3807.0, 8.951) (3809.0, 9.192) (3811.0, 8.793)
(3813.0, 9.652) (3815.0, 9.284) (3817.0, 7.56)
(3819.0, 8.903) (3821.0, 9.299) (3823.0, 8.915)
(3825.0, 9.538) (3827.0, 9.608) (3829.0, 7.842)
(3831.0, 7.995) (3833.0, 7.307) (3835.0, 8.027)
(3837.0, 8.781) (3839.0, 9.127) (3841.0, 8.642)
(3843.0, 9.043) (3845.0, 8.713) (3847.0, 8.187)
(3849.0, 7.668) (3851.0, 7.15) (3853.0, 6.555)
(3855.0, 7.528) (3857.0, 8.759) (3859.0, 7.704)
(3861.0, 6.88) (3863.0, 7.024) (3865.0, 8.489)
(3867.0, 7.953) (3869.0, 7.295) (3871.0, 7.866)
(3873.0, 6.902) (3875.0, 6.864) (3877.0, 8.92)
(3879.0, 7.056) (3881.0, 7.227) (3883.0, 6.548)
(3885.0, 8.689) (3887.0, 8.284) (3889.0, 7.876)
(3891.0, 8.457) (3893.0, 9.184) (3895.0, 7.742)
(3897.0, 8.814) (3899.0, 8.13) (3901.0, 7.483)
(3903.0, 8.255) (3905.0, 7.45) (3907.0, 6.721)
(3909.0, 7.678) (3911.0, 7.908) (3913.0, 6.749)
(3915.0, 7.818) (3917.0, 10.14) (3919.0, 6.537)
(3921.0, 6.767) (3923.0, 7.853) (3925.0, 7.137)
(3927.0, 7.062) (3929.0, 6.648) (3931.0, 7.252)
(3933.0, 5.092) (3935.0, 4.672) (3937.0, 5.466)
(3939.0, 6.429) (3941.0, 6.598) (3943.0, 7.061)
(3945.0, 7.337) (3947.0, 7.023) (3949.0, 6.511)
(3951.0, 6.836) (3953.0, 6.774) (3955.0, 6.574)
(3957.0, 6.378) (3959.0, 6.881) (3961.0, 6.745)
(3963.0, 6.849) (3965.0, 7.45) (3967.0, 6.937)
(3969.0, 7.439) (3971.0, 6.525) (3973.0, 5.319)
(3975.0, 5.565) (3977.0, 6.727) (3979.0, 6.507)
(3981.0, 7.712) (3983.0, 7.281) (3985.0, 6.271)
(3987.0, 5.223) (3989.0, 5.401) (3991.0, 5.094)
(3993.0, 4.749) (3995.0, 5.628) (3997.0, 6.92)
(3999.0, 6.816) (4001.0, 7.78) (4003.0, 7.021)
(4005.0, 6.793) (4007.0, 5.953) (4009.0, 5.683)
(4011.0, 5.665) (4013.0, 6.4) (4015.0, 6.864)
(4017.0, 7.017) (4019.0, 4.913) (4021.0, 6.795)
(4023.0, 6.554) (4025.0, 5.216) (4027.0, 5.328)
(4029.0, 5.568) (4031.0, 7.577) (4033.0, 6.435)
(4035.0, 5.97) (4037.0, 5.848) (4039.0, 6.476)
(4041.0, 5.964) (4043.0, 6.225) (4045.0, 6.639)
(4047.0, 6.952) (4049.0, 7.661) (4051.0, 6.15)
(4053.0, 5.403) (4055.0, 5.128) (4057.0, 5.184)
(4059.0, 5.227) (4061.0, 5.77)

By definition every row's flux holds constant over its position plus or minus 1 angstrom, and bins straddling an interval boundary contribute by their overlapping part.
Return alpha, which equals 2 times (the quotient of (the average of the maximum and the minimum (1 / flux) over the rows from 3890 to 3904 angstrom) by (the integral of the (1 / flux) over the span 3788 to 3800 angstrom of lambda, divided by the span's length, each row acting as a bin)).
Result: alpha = 2.23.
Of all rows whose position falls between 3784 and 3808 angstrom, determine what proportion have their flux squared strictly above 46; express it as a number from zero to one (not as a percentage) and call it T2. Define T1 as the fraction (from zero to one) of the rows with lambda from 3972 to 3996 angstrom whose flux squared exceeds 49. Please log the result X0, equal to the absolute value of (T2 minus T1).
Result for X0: 0.8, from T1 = 0.2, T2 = 1.00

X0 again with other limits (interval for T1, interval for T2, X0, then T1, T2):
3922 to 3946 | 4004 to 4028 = 0.2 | 0.5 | 0.33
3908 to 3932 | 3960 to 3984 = 0.2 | 0.7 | 0.50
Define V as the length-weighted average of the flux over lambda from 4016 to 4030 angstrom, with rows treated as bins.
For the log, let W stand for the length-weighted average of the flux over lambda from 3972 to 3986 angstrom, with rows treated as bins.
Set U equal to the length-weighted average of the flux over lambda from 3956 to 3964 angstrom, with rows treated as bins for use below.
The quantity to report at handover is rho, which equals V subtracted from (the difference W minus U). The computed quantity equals -6.1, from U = 6.7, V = 5.9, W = 6.5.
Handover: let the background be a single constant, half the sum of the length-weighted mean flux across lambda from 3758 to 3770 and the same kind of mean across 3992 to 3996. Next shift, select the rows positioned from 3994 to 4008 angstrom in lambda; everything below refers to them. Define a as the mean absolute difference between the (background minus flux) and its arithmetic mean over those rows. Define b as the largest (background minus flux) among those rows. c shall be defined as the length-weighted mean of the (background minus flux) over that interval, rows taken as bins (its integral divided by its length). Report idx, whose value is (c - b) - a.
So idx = -1.6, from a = 0.52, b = 2.3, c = 1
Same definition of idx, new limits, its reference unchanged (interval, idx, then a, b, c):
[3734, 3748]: -5.7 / 1.77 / 1.2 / -3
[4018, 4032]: -1.9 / 0.84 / 3.0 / 2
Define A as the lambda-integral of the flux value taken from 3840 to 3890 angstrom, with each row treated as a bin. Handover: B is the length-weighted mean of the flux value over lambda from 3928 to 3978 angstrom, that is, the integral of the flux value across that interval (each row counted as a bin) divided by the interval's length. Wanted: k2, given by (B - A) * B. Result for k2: -2486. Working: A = 388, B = 6.5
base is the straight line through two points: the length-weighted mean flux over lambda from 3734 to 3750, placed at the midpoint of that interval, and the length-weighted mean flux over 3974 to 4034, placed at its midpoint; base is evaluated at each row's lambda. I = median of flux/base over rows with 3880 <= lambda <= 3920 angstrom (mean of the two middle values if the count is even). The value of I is 0.98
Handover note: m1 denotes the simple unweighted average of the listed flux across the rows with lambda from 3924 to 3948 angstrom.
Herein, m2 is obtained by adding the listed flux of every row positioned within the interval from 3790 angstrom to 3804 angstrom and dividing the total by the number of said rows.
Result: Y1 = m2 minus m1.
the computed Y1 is 3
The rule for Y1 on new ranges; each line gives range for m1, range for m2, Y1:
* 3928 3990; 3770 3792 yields 2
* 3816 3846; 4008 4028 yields -3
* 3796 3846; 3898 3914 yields -1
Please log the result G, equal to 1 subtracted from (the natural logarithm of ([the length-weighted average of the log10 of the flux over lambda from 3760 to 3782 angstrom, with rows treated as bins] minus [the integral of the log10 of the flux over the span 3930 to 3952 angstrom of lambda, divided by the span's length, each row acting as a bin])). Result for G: -2.94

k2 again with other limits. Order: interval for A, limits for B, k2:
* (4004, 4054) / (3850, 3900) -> -2360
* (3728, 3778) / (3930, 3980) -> -3231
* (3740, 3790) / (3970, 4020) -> -2936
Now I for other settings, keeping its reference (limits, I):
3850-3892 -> 0.85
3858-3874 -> 0.85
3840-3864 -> 0.86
